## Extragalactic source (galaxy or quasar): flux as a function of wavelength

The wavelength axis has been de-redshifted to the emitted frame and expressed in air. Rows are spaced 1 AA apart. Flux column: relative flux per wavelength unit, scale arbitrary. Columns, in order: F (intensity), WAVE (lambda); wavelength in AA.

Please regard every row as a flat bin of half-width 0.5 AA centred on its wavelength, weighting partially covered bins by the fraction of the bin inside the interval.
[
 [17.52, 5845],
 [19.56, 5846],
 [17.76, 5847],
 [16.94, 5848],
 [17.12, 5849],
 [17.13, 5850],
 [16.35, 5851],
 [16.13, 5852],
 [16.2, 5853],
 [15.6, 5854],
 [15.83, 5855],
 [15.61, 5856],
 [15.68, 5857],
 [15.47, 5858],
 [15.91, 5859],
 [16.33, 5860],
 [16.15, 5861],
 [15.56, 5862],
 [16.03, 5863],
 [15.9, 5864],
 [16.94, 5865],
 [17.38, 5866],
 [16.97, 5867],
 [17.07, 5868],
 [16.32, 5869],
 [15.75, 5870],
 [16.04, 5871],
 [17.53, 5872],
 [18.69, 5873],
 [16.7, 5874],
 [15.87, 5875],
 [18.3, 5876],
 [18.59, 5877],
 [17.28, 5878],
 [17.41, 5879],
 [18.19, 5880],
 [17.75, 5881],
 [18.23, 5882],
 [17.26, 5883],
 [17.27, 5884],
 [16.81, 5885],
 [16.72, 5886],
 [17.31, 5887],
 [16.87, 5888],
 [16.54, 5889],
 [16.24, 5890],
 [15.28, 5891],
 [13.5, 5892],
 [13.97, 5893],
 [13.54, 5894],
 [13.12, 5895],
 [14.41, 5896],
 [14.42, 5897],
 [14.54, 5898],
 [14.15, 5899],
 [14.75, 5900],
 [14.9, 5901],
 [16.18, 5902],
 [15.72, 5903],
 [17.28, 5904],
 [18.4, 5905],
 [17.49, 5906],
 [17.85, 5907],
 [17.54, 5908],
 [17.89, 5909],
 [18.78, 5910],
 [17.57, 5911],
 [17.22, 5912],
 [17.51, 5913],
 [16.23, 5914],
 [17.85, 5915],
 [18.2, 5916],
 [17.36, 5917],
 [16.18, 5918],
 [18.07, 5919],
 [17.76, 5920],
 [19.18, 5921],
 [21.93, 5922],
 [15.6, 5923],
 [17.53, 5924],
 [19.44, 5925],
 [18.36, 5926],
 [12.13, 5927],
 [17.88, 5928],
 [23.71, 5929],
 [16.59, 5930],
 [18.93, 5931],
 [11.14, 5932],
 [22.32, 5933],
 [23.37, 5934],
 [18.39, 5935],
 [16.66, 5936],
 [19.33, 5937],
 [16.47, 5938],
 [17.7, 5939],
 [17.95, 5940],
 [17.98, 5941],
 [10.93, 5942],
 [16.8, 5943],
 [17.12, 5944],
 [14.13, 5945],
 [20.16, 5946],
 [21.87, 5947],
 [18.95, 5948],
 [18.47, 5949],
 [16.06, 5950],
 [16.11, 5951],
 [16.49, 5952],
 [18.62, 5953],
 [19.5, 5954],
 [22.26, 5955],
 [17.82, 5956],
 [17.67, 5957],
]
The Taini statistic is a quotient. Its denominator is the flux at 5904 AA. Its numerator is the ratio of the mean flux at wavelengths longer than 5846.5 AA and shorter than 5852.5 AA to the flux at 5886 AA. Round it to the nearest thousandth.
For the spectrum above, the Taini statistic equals 0.059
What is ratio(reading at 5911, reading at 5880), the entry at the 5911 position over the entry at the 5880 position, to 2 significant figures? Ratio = 0.97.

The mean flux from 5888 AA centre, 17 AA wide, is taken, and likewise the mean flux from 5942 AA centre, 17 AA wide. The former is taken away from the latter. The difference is 1.7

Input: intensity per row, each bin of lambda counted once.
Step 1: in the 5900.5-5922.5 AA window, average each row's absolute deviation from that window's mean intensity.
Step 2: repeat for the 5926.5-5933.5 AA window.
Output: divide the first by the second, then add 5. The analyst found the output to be 5.25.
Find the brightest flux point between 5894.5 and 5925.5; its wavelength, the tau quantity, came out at 5922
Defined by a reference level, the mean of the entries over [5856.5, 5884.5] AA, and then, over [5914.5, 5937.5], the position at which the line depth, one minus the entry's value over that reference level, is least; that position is 5929 AA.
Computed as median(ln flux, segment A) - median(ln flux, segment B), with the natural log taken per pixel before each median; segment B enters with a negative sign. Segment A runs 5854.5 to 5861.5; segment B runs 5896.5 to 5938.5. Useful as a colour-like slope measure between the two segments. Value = -0.10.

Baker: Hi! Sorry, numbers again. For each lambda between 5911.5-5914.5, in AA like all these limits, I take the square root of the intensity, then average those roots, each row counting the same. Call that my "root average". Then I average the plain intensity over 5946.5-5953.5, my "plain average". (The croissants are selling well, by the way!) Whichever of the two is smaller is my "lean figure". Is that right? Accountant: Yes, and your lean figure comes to 4.12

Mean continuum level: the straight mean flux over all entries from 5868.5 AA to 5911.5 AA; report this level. 16.5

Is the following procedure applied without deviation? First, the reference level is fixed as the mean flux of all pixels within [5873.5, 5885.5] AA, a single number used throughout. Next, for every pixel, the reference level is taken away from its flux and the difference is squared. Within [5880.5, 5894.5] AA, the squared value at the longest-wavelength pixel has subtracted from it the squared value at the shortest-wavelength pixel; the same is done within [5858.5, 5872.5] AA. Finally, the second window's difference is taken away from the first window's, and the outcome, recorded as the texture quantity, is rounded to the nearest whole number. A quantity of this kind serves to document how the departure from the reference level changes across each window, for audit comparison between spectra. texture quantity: 18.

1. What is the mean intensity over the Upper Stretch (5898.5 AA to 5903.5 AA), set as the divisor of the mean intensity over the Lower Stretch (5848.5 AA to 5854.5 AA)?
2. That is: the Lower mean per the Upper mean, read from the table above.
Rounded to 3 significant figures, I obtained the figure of 1.08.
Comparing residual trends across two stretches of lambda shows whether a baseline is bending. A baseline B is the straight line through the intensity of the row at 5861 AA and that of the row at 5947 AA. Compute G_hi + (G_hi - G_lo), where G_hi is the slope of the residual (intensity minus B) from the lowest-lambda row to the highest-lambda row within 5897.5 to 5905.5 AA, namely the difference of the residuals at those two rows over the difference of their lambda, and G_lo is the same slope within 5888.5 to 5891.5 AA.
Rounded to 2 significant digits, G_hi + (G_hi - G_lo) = 1.7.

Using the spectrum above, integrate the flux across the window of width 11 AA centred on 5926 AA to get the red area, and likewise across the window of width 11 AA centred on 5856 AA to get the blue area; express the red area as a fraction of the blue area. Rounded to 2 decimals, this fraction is 1.15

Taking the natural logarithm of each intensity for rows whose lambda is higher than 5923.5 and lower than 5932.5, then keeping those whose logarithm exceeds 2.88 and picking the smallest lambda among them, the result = 5925 AA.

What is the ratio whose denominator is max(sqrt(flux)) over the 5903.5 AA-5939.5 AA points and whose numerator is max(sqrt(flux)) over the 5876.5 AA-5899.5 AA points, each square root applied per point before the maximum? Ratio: 0.89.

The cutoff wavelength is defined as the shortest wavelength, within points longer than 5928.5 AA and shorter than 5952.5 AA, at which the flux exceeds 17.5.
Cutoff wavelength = 5929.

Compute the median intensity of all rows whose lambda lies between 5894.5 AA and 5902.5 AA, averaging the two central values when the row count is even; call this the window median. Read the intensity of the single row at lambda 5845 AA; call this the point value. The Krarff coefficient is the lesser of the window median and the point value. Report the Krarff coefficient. 14.5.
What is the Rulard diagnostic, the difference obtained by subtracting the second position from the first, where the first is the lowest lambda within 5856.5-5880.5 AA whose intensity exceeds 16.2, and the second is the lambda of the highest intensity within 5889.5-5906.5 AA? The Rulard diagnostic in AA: -45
